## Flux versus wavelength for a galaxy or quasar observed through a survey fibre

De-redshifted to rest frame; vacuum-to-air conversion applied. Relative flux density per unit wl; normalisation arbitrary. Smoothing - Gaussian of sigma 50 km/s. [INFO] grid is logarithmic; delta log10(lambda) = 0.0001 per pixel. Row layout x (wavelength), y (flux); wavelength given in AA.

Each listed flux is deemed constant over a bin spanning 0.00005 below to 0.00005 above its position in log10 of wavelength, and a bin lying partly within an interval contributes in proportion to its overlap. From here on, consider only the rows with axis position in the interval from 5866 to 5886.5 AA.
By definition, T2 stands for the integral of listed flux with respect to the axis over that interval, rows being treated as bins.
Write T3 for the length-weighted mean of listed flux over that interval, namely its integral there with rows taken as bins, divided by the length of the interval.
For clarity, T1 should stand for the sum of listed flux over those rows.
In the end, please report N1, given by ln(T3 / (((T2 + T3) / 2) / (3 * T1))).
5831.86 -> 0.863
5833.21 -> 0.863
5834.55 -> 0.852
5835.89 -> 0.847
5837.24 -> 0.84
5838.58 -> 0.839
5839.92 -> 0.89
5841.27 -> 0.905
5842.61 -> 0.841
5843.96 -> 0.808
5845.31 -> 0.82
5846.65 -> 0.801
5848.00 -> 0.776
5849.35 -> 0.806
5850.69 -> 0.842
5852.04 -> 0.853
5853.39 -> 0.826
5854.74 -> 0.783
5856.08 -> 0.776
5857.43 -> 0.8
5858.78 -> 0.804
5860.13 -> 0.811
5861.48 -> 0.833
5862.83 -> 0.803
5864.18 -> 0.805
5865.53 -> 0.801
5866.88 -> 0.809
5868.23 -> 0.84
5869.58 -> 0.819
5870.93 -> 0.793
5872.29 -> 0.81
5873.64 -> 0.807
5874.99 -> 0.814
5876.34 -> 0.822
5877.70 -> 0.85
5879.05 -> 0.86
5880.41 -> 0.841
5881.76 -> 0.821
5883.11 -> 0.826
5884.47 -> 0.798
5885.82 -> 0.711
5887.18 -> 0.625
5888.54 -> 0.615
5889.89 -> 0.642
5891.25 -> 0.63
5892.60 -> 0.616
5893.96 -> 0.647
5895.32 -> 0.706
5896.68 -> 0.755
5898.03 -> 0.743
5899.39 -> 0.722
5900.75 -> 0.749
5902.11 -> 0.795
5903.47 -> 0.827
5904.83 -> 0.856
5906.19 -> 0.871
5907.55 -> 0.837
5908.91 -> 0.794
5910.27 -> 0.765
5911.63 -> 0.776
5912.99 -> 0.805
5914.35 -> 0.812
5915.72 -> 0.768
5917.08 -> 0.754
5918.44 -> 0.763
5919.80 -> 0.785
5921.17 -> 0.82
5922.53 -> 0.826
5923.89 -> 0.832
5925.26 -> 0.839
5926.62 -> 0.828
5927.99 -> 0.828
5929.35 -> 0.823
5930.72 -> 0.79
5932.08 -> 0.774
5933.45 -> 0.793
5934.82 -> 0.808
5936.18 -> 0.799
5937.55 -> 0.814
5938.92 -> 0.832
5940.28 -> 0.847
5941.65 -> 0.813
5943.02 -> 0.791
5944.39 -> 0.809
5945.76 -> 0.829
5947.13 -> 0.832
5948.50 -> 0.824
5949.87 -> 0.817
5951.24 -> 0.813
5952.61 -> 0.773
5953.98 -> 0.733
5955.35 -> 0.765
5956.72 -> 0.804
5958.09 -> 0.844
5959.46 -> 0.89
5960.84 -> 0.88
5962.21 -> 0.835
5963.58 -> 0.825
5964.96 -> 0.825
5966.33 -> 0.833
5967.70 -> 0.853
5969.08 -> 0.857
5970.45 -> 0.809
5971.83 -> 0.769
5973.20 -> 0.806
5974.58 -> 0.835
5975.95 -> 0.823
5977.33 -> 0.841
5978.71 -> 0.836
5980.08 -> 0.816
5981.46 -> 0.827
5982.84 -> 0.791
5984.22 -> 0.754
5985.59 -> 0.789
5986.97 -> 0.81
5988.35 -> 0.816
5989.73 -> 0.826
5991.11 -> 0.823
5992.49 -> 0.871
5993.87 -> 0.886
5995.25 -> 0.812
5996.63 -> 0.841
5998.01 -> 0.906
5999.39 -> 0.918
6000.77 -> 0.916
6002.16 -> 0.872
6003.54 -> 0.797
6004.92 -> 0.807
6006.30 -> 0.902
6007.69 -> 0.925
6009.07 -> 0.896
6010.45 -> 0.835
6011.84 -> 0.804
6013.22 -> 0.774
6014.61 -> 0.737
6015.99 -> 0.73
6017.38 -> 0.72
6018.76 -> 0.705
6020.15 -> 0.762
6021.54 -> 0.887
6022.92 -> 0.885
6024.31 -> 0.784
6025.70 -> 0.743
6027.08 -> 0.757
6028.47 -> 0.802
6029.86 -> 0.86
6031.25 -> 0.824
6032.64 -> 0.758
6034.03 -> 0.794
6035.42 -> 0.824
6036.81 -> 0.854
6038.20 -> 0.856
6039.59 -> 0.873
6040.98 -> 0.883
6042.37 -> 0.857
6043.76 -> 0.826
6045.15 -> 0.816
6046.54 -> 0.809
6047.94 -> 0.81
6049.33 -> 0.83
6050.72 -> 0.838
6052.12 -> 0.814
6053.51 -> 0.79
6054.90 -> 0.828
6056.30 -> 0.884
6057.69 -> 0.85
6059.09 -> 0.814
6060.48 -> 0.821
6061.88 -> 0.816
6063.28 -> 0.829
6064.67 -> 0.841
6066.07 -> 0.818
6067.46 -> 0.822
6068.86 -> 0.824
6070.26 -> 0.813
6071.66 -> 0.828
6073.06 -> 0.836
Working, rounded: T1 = 12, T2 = 17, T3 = 0.815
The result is 1.227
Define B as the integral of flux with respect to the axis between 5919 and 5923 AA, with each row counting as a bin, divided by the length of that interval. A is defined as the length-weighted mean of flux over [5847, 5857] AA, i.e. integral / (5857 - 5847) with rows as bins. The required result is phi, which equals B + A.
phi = 1.62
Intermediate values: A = 0.808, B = 0.808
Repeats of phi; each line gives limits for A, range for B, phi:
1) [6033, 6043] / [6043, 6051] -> 1.67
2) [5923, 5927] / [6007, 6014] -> 1.68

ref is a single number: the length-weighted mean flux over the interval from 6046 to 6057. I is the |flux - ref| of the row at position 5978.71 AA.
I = 0.010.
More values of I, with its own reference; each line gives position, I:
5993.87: 0.060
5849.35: 0.020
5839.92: 0.064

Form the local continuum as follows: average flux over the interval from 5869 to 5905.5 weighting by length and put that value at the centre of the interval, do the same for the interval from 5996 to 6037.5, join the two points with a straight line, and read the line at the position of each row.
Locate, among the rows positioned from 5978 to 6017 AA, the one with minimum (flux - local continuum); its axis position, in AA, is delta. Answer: 6015.99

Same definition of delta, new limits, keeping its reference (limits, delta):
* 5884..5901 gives 5892.60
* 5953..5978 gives 5953.98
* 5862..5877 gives 5870.93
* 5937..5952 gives 5943.02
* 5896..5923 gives 5899.39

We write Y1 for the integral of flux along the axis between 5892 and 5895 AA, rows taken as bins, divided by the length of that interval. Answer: 0.640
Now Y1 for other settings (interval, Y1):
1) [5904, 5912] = 0.818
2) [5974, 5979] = 0.833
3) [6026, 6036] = 0.800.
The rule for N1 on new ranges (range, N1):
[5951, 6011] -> 1.283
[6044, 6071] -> 1.211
